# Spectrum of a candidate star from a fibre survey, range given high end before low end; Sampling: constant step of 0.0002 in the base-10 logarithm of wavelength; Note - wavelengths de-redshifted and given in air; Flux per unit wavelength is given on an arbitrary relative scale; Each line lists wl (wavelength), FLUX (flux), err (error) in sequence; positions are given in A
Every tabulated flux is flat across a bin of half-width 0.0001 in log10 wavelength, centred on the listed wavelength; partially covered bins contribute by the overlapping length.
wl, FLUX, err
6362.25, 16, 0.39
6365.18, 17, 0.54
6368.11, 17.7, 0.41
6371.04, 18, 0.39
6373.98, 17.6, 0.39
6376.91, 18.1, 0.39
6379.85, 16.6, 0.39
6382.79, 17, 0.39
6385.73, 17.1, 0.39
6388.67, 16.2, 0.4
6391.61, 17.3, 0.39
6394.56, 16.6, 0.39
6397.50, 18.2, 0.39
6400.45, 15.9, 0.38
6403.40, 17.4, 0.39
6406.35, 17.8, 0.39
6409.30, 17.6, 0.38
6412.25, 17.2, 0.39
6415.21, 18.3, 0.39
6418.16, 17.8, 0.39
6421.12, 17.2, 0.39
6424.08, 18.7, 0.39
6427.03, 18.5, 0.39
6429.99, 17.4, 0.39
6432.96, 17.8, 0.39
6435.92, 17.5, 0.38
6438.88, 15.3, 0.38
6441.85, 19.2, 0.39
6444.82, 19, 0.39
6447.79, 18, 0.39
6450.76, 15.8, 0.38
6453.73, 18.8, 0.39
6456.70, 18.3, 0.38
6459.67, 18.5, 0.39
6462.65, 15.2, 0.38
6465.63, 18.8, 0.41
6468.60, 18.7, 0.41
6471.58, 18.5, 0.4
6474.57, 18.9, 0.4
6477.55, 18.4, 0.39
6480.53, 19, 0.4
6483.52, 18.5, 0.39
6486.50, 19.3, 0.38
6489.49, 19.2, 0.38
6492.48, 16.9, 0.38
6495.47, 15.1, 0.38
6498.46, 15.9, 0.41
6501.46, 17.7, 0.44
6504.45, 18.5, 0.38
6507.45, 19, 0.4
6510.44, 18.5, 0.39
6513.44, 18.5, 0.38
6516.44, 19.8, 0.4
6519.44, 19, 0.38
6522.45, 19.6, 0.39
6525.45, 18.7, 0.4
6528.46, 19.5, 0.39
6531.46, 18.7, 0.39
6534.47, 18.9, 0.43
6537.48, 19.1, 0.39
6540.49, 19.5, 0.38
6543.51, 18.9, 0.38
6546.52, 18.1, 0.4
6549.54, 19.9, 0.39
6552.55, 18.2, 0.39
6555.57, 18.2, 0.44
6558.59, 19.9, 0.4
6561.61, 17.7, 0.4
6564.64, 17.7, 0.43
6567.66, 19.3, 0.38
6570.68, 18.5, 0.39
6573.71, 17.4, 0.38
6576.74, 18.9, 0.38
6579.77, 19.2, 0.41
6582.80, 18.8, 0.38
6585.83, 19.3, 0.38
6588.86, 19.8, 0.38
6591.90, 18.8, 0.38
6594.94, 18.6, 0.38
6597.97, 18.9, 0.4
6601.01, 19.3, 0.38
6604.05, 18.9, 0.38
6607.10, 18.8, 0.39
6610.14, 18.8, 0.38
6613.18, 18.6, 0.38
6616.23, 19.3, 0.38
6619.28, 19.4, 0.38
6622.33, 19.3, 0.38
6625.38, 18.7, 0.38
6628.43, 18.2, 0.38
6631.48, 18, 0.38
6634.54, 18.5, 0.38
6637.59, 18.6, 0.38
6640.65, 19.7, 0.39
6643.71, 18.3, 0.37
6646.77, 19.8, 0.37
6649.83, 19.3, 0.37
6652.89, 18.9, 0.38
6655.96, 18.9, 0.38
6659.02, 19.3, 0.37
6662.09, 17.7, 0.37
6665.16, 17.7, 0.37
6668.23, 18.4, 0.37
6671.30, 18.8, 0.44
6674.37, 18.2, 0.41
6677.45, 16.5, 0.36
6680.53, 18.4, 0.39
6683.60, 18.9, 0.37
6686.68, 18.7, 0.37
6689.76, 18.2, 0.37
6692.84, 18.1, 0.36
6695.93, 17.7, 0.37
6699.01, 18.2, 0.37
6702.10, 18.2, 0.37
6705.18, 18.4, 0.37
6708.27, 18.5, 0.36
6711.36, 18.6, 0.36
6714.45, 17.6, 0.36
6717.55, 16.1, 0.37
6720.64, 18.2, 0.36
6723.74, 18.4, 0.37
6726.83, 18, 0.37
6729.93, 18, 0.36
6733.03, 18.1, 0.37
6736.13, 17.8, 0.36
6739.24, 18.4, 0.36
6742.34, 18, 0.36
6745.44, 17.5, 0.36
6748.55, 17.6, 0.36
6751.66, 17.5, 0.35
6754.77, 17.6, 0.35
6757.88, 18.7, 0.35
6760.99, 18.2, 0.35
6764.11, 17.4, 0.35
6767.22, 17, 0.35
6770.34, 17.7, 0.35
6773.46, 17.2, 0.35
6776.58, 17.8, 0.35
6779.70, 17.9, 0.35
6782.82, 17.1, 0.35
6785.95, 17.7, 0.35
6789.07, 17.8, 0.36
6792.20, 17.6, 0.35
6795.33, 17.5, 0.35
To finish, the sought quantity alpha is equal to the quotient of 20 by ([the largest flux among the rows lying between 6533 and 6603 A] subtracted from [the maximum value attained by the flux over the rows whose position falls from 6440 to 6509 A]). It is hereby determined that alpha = -33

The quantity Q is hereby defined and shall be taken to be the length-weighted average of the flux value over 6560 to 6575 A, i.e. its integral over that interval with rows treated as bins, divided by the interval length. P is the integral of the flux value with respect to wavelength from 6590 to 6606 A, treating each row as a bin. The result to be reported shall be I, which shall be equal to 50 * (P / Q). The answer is 834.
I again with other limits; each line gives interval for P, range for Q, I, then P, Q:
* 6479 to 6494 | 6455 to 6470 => 778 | 279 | 17.9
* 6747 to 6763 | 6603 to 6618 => 759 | 286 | 18.9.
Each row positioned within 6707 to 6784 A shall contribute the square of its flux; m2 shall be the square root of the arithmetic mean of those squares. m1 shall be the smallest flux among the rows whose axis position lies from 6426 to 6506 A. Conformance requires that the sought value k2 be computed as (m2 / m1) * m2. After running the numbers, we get 21.0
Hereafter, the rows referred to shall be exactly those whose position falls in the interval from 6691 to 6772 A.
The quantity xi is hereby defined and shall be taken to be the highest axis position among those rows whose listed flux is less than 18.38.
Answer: 6770.34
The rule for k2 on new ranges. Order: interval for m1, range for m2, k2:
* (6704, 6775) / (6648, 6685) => 21.1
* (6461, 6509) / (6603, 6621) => 23.8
